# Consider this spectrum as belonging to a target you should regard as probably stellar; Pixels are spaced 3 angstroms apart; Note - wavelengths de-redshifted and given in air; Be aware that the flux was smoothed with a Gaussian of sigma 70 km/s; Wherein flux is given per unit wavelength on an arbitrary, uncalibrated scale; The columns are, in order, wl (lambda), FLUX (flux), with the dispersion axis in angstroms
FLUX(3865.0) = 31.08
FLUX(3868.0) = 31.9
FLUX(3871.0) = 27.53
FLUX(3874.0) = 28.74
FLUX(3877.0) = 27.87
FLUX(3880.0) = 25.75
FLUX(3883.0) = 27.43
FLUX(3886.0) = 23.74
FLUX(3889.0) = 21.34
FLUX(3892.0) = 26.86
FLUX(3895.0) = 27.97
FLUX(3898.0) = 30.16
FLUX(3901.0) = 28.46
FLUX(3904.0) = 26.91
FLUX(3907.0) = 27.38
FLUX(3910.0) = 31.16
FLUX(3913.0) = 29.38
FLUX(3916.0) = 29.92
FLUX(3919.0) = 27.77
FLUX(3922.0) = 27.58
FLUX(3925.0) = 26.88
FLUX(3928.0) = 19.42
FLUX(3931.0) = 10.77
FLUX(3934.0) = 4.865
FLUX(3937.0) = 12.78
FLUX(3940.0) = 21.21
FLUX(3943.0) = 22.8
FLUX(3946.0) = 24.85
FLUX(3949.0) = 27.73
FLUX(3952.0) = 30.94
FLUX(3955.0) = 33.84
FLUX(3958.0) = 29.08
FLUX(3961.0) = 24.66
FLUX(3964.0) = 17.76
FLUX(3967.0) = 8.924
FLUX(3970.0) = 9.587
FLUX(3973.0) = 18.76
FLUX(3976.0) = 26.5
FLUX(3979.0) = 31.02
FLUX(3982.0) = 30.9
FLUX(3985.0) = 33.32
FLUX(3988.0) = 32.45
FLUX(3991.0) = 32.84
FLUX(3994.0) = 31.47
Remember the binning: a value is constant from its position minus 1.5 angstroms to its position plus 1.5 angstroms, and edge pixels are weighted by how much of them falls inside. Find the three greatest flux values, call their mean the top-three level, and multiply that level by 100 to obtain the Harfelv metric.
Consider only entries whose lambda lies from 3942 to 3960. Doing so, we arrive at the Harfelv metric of 3129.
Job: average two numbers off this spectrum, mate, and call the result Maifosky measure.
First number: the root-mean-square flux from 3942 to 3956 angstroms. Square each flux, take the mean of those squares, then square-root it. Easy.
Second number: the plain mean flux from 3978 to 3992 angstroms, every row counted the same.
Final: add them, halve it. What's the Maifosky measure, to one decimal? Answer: 30.2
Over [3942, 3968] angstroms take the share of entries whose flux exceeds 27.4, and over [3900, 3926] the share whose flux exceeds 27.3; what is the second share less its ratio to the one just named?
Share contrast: -0.97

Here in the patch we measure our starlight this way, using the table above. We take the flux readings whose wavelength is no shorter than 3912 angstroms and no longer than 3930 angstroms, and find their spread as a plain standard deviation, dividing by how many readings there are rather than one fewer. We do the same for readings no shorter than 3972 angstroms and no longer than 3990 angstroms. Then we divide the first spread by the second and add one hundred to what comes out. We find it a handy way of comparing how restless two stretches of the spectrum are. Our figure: 101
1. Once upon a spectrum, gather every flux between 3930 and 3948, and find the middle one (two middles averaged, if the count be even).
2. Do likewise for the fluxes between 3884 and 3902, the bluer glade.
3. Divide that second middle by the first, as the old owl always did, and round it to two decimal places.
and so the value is 1.61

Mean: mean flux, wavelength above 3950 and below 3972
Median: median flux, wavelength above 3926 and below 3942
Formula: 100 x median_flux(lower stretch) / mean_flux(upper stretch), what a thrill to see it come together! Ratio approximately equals 58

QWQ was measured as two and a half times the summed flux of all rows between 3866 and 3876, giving 220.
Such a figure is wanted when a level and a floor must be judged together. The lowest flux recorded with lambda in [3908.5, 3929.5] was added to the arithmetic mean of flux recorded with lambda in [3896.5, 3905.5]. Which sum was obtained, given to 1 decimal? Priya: 47.9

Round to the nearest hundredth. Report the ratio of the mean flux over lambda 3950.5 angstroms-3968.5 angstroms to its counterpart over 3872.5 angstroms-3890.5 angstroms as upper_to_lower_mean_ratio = 0.94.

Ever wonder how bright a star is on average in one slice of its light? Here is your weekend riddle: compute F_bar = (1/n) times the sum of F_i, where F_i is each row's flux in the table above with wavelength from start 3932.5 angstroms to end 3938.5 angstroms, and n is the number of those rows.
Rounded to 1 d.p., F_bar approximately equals 8.8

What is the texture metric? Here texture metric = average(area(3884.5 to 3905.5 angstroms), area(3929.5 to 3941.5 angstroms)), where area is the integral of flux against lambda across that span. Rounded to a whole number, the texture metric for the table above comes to 353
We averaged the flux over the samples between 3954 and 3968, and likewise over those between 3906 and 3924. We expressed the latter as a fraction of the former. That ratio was 1.26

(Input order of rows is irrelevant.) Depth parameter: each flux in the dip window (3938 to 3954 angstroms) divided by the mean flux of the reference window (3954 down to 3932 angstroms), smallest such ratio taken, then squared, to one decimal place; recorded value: 1.0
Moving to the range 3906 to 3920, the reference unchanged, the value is 1.7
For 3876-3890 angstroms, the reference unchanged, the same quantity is 1.1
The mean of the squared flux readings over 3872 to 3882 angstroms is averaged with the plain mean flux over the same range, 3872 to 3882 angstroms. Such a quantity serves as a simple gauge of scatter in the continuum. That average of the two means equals 391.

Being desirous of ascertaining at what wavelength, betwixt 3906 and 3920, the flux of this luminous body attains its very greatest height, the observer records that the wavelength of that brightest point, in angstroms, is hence 3910.0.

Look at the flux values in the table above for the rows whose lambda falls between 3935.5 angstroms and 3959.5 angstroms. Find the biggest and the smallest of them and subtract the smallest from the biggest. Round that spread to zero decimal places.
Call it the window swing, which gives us 21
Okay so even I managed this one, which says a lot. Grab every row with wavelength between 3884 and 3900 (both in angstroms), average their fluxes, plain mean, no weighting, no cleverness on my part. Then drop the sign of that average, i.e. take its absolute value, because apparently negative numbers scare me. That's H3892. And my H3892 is 26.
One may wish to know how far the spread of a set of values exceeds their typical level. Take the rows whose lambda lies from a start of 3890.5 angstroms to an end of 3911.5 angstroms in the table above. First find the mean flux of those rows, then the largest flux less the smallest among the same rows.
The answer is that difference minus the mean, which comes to -24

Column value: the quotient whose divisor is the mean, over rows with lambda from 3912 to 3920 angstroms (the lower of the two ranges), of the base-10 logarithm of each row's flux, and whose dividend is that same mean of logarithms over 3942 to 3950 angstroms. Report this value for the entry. 0.96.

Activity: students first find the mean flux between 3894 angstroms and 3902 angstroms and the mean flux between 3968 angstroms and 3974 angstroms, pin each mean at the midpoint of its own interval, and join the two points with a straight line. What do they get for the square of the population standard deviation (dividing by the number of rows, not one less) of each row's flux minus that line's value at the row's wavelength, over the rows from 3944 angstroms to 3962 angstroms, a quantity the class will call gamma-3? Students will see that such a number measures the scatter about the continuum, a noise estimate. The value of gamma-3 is 12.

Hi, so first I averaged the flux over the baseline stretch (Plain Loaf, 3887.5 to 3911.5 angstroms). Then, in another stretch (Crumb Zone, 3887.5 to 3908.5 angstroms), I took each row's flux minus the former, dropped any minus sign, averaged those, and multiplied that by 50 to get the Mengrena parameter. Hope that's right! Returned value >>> 83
